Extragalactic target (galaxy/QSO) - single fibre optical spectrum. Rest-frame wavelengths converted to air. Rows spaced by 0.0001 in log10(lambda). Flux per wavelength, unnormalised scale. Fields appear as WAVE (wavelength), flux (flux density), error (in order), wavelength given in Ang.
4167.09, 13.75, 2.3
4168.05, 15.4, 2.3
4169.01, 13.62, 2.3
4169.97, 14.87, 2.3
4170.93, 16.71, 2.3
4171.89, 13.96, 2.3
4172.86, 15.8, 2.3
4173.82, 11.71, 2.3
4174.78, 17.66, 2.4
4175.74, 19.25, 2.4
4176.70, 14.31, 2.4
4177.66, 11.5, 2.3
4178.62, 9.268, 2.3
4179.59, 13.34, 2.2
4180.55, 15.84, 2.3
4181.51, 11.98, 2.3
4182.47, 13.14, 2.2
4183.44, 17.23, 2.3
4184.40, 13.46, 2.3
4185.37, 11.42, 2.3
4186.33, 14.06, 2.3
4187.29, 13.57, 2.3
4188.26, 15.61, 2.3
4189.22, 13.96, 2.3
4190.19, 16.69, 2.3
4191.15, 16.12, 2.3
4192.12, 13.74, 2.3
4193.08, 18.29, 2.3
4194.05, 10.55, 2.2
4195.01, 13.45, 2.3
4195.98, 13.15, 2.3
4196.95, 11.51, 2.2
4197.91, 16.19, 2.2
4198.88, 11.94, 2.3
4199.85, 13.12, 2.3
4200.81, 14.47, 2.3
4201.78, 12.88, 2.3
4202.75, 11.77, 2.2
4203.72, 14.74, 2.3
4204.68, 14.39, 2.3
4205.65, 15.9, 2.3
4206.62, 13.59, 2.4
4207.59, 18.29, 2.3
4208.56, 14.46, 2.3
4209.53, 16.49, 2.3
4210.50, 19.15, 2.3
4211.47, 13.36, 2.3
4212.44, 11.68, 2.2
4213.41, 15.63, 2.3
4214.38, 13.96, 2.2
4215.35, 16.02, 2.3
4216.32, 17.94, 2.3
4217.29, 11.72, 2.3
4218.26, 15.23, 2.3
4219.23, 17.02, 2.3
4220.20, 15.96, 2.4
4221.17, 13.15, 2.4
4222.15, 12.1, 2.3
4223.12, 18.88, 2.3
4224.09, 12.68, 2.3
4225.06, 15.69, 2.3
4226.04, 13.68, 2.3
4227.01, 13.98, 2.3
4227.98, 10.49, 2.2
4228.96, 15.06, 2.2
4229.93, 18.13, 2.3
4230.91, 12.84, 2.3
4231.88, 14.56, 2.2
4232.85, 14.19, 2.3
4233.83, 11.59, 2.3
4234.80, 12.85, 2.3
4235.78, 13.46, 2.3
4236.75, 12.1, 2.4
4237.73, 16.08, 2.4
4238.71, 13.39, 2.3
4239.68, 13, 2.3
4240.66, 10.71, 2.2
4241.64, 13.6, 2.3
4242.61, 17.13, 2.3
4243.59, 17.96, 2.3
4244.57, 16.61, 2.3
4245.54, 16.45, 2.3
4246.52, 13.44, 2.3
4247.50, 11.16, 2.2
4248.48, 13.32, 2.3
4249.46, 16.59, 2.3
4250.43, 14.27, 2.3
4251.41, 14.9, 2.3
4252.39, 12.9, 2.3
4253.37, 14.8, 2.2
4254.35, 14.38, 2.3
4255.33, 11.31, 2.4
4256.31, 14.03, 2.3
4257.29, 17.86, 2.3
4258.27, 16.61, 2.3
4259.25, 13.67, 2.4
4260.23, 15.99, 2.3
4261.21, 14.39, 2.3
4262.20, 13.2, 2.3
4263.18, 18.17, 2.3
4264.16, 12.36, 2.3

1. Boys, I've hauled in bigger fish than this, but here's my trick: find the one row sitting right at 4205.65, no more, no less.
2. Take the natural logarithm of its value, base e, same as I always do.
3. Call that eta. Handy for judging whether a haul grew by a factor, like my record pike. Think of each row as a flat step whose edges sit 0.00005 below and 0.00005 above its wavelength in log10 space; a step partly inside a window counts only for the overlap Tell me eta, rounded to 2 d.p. 2.77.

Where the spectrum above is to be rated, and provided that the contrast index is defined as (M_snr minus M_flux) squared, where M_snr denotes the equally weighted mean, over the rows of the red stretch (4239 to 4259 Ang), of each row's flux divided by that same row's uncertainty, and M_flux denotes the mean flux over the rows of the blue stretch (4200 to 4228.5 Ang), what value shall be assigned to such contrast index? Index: 69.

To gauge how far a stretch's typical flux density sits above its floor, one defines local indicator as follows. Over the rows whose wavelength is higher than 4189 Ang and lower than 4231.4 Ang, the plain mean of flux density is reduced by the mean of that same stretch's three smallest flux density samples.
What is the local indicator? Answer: 3.7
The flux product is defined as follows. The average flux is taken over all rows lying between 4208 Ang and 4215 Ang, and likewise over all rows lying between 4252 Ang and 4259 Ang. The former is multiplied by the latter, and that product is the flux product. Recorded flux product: 218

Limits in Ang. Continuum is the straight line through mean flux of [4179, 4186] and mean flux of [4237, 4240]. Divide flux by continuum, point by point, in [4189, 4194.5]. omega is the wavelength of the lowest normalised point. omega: 4194.05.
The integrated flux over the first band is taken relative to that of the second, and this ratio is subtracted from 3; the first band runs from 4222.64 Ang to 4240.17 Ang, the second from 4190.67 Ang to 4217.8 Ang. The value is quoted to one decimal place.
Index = 2.4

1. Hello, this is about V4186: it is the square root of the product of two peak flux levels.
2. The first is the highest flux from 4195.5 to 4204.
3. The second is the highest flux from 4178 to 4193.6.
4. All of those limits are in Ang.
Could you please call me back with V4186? 17.2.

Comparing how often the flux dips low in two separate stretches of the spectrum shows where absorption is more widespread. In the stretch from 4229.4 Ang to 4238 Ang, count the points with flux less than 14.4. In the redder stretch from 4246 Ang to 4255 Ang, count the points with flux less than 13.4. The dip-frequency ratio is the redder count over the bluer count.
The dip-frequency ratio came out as 0.50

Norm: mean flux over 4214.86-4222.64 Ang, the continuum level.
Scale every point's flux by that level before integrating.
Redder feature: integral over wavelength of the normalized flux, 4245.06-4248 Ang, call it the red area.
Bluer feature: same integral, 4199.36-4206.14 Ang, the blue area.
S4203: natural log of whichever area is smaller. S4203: 0.99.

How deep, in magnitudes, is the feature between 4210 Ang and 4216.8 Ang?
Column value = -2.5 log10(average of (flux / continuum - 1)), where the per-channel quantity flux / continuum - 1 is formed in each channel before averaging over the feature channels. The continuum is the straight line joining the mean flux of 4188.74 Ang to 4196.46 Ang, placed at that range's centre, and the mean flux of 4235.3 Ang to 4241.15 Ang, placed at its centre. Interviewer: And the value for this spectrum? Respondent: 2.40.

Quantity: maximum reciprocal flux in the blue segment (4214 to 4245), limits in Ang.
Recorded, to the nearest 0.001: 0.095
